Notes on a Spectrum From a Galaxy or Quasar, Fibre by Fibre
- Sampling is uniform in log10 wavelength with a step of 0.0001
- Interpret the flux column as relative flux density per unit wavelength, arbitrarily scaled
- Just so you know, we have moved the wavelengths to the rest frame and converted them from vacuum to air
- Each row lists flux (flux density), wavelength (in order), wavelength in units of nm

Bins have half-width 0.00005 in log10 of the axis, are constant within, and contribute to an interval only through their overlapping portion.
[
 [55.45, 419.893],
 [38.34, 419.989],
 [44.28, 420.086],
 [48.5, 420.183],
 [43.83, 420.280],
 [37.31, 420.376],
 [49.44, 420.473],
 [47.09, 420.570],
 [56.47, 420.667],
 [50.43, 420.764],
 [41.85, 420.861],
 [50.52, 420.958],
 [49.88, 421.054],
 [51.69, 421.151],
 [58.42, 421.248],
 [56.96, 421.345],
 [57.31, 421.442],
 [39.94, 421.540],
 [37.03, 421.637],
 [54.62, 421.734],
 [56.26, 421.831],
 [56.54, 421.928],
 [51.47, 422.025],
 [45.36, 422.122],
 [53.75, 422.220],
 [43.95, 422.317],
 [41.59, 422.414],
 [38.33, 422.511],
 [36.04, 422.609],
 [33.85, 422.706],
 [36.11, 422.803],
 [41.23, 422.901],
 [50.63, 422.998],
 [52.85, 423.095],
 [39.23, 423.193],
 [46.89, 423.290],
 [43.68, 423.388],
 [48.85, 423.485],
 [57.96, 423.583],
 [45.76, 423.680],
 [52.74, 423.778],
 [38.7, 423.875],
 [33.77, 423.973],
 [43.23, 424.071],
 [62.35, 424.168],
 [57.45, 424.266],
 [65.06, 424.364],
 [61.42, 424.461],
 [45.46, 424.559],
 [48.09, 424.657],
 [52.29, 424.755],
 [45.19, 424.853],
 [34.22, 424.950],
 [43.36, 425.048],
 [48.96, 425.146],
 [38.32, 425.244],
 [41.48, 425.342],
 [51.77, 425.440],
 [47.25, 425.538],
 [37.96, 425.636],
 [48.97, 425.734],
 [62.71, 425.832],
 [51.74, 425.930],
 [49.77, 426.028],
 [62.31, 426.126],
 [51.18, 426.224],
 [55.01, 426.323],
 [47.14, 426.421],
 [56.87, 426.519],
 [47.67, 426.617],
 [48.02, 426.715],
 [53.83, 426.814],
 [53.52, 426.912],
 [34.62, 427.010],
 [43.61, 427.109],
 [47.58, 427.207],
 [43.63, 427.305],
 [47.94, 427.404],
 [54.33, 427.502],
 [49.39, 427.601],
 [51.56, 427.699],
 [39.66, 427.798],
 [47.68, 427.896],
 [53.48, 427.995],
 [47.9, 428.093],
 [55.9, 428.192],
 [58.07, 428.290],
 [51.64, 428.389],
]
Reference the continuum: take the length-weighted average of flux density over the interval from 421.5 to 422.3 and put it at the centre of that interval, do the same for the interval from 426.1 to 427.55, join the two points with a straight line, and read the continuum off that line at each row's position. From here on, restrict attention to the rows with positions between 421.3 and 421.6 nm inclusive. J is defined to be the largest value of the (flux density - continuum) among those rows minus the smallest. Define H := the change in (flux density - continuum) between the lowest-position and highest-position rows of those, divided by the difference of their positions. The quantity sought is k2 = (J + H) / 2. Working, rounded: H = -87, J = 17.4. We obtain -35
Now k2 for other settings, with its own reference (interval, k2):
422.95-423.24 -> -22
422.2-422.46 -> -25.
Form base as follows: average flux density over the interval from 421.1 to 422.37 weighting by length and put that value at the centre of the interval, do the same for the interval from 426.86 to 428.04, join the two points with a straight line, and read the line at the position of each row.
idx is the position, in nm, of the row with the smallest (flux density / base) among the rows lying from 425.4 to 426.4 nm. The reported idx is 425.636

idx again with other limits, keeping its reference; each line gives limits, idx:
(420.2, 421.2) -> 420.376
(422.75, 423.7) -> 422.803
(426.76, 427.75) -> 427.010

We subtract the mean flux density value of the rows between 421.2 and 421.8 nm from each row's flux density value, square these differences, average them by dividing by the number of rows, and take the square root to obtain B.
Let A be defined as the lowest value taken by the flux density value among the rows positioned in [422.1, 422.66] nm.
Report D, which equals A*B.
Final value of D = 316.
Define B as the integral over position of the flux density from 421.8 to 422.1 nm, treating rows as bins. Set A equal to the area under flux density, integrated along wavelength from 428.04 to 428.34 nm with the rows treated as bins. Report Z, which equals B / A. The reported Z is 1.00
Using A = 16.2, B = 16.2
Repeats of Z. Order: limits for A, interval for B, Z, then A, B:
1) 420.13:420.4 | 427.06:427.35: 1.11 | 11.8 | 13.1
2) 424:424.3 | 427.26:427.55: 0.89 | 15.8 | 14.1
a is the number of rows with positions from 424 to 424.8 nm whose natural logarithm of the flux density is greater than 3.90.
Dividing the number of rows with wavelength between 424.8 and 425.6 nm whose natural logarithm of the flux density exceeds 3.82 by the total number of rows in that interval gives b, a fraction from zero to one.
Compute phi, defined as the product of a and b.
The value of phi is 2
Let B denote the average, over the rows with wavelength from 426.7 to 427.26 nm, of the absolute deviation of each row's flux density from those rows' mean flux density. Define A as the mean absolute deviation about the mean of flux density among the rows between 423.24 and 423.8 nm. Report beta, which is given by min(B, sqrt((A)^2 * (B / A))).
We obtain 4.6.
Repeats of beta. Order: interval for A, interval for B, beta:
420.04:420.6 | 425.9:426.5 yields 3.6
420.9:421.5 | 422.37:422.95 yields 2.5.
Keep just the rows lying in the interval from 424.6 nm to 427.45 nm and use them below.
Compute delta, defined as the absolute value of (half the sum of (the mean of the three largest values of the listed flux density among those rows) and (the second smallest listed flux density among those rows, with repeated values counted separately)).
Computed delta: 47.6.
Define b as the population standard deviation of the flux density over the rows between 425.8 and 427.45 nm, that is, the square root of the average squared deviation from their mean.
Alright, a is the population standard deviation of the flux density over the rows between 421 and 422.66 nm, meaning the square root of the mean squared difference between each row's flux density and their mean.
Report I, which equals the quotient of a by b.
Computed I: 1.1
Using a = 7.7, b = 6.7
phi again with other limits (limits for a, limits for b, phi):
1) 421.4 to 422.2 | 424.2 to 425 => 3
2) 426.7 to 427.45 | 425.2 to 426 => 1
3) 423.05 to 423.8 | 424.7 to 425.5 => 1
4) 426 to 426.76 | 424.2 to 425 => 3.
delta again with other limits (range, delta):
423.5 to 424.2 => 48.2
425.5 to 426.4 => 53.6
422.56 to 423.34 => 43.1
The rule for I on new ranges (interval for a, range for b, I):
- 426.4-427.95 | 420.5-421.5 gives 1.1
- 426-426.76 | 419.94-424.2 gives 0.7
